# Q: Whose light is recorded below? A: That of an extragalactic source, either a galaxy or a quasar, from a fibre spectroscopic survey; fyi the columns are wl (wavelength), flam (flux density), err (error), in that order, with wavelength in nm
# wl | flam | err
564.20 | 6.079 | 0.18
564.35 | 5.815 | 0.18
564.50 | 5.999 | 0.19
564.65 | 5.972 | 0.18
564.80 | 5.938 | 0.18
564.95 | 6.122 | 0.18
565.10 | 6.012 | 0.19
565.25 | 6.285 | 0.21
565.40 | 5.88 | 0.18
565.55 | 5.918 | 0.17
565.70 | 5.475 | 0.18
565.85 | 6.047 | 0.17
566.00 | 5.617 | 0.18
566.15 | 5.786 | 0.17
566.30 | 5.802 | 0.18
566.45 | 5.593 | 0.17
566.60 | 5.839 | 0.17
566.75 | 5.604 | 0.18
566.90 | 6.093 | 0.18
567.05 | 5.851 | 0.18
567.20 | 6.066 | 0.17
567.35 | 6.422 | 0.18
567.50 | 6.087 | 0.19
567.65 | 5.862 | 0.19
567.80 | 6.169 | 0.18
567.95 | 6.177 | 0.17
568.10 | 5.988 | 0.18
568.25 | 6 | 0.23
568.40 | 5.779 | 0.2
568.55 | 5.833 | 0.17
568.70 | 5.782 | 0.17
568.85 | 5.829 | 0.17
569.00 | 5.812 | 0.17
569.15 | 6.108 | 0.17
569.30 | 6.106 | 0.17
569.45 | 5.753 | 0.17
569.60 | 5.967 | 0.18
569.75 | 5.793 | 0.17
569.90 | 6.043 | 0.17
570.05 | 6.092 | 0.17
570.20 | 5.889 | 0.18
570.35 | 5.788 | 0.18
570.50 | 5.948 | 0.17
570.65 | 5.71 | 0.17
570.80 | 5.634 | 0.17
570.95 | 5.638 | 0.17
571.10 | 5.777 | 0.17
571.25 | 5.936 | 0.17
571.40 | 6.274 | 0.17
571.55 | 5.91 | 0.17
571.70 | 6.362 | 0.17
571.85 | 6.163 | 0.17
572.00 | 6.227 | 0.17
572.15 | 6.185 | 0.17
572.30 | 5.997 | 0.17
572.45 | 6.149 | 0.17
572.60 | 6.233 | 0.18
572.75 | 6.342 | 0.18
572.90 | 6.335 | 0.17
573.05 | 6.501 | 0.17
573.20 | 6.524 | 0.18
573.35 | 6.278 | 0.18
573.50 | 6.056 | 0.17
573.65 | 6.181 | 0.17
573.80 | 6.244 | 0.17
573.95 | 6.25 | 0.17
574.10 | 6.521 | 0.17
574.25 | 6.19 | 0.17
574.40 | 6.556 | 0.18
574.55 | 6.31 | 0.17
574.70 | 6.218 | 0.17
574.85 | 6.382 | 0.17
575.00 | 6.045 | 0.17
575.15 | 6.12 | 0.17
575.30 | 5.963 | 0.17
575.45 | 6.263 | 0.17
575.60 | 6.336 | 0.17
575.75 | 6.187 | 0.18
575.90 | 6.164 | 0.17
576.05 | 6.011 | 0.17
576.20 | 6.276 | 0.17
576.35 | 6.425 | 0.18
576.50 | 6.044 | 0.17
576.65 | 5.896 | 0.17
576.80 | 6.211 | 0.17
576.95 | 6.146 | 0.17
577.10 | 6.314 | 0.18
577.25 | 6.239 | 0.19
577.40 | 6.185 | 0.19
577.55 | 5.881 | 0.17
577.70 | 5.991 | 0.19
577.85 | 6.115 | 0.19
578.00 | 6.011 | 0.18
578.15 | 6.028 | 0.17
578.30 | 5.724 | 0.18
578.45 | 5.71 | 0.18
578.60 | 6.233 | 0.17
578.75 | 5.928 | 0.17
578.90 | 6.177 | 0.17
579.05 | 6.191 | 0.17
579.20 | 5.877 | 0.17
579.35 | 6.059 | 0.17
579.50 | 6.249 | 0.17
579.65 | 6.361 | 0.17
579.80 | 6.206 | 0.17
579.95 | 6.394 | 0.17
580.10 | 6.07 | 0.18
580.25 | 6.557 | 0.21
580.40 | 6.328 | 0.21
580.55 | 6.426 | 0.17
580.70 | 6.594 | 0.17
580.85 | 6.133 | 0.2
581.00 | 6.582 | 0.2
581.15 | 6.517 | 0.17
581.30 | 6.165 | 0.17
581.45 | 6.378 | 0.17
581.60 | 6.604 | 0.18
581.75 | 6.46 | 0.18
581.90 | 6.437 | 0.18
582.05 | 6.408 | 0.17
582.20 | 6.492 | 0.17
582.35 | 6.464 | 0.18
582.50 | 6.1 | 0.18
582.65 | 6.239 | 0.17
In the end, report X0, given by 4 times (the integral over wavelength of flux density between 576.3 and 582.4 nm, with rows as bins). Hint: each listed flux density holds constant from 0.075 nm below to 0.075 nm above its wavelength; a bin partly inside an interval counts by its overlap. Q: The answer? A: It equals 152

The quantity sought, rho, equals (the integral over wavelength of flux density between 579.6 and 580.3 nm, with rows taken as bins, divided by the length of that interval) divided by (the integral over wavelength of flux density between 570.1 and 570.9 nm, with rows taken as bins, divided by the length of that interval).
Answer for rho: 1.09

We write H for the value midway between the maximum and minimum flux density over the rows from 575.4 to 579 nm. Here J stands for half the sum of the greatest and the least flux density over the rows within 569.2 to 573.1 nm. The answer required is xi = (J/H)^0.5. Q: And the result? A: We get 1.000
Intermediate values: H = 6.07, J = 6.07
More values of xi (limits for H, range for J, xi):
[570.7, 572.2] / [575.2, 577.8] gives 1.013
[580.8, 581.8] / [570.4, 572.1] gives 0.970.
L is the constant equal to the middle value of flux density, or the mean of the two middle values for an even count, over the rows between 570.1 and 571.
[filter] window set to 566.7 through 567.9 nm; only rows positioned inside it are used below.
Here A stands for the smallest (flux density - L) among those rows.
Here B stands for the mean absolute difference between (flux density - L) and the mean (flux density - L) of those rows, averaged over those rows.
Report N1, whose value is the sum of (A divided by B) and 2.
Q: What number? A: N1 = 1.2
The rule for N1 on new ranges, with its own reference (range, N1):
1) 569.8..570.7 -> 1.7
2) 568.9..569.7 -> 2.0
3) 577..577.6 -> 3.0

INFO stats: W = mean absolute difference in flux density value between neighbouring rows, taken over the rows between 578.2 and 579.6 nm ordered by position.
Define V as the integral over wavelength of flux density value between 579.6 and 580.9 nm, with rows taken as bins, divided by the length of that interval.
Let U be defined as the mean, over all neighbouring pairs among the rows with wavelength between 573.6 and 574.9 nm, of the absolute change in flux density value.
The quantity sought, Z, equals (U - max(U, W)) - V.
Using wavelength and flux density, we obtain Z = -6.4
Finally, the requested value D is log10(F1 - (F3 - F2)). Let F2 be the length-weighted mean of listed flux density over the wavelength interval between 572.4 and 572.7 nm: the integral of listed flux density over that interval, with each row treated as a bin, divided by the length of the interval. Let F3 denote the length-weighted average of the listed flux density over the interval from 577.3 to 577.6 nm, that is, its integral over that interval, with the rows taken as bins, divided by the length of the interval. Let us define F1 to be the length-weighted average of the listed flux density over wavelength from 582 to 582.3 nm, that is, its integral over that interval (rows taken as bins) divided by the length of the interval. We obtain 0.82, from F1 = 6.45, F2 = 6.21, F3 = 6.06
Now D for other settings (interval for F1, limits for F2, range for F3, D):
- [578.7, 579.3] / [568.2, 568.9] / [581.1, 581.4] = 0.74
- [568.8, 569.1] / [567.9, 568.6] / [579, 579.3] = 0.76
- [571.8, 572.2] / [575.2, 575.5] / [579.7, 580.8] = 0.77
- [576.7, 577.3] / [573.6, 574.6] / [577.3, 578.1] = 0.81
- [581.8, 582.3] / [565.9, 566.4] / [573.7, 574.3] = 0.77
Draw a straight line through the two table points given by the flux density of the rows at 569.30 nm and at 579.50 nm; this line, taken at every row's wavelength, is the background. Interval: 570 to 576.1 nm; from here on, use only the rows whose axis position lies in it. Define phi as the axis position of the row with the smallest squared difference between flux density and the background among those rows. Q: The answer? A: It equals 572.45 nm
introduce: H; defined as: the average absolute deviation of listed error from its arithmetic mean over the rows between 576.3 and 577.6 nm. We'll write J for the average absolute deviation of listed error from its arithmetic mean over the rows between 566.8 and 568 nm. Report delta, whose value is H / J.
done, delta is 1.5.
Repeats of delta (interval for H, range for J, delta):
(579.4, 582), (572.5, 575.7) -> 3.2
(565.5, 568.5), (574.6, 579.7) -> 1.5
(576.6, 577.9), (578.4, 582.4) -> 1.0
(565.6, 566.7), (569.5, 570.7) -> 1.0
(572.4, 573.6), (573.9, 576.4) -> 1.7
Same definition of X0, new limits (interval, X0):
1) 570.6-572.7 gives 51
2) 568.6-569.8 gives 28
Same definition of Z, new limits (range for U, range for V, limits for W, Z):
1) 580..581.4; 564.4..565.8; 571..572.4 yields -6.0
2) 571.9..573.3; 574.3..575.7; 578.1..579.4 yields -6.4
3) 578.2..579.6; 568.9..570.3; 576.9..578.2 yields -5.9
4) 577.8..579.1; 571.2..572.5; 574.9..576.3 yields -6.1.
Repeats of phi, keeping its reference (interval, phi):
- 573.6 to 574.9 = 573.65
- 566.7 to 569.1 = 567.50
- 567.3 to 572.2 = 569.30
